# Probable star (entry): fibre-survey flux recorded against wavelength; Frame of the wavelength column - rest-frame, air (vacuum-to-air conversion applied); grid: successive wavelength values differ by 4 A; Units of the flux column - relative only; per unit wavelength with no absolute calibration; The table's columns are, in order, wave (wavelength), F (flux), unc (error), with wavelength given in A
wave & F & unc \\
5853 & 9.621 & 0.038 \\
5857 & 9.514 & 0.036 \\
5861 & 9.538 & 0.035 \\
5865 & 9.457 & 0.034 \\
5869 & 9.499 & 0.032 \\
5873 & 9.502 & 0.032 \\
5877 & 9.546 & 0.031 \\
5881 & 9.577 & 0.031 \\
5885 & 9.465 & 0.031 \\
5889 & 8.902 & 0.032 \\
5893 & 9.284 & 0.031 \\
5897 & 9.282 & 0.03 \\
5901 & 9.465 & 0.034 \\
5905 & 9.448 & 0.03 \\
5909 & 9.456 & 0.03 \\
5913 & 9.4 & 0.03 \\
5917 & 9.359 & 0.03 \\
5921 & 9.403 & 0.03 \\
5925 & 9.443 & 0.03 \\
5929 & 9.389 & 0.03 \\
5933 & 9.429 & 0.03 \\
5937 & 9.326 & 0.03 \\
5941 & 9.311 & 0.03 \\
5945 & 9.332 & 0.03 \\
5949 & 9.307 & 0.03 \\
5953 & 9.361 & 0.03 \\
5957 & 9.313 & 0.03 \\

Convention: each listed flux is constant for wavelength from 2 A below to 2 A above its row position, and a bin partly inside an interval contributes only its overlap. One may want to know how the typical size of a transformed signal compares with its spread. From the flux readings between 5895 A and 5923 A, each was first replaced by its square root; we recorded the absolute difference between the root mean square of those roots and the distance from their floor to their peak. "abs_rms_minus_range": 3.04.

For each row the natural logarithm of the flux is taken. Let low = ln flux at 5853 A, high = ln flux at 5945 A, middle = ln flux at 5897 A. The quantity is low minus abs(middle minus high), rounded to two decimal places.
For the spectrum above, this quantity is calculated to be 2.26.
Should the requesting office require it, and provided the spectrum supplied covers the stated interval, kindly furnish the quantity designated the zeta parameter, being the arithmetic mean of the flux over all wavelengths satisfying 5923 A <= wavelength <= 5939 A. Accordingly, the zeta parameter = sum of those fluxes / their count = 9.40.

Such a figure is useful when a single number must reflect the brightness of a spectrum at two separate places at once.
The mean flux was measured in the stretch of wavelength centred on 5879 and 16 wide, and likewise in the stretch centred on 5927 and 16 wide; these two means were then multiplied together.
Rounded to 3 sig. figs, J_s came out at 89.7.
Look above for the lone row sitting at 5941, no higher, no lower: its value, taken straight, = 9.311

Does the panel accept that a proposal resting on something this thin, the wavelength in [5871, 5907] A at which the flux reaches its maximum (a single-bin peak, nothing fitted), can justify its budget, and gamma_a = 5881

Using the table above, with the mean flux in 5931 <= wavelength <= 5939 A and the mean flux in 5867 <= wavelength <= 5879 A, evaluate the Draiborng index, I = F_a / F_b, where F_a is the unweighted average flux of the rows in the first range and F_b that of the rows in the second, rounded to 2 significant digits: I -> 0.99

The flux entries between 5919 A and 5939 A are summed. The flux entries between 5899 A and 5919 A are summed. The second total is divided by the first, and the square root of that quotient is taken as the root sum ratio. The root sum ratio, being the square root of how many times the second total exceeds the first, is 1.001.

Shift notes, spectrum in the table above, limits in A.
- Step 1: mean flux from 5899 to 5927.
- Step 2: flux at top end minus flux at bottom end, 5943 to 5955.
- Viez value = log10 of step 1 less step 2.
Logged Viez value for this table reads 0.973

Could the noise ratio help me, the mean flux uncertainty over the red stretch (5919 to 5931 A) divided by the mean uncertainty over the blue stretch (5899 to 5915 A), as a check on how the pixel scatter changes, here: 0.97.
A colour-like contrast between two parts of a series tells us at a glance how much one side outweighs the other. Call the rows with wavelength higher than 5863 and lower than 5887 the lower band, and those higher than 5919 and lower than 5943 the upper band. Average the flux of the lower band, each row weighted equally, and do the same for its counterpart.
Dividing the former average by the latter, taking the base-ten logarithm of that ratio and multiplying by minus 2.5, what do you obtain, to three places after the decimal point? -0.014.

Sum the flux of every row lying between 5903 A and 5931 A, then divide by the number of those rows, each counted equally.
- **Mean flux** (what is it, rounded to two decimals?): 9.41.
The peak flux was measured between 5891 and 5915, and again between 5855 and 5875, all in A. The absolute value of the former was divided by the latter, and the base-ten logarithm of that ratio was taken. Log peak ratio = -0.003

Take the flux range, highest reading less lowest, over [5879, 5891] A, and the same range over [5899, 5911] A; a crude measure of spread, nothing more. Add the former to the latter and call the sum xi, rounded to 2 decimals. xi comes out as 0.69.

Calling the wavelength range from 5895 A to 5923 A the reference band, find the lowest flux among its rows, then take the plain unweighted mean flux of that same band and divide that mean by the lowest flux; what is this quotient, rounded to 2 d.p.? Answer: 1.01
